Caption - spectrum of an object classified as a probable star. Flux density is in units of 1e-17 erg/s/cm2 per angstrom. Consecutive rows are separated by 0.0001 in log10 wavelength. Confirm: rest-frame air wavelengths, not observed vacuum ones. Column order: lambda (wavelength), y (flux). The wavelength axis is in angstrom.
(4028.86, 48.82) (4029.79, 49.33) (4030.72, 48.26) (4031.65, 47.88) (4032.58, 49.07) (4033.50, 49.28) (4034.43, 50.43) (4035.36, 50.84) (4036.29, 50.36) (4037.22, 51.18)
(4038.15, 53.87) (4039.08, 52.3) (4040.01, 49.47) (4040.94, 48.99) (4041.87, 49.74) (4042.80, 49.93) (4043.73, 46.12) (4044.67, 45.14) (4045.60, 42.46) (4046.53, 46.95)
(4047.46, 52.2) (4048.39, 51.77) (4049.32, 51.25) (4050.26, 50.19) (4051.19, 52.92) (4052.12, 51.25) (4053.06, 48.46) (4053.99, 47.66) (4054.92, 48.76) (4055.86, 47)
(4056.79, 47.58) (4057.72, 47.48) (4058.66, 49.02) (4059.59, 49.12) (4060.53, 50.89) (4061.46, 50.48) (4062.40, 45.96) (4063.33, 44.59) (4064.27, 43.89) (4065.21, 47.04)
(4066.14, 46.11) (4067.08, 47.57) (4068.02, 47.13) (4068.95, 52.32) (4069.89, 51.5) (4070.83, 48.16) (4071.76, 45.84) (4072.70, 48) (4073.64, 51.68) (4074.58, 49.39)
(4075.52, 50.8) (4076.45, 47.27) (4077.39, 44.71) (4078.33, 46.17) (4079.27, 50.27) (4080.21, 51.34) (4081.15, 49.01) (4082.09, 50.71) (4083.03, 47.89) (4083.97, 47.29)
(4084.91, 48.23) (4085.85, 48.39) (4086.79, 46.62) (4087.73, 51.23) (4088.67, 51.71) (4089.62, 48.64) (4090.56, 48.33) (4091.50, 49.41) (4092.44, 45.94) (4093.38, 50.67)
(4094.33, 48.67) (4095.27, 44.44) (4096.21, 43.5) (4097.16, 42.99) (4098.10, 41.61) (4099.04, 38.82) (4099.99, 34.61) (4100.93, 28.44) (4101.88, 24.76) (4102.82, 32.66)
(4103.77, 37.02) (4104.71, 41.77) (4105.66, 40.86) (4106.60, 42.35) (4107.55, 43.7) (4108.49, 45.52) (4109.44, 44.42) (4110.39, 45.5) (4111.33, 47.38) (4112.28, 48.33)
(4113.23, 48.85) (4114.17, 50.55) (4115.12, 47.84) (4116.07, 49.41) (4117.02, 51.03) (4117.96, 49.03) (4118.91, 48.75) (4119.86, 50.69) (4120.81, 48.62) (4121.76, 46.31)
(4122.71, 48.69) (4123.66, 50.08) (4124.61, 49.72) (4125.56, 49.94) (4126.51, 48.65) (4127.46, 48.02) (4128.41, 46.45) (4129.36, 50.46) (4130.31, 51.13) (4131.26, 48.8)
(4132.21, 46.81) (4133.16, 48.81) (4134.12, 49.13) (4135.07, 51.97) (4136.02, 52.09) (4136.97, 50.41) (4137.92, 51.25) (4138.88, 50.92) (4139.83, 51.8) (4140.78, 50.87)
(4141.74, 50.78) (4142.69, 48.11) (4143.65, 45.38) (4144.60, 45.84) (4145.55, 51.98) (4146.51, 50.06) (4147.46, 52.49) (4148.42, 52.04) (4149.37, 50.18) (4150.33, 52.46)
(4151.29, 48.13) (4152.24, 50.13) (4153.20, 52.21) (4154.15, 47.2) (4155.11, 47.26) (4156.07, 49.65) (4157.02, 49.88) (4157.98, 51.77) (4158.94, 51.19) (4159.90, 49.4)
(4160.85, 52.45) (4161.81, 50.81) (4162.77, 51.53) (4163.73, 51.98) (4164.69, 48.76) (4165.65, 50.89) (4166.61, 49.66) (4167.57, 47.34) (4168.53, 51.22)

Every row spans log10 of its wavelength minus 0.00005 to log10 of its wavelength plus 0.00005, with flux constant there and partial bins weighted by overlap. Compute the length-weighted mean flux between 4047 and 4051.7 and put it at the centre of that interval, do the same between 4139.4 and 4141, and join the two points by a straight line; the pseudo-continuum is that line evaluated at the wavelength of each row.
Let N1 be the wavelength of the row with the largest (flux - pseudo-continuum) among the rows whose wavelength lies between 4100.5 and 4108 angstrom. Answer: 4107.55 angstrom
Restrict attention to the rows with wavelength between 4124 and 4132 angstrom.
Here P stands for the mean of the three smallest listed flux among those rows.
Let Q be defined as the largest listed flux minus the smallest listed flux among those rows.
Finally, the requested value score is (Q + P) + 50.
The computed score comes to 102.4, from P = 48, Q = 5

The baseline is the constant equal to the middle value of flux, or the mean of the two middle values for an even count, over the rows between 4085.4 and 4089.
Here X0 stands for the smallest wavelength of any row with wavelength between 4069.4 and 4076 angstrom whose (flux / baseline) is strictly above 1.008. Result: 4069.89 angstrom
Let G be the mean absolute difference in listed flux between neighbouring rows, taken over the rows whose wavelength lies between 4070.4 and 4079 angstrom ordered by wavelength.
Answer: 2.4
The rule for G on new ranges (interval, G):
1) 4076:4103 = 2.5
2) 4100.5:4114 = 2.4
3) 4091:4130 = 2.3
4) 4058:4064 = 1.6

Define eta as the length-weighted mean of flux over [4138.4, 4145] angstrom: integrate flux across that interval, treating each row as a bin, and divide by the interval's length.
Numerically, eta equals 49.1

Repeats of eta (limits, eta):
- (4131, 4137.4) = 49.8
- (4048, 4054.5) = 50.5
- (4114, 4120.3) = 49.5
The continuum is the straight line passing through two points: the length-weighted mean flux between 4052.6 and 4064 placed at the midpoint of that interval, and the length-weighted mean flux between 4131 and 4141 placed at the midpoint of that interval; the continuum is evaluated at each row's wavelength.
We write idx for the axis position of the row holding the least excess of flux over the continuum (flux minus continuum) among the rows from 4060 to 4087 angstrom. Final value 4064.27 angstrom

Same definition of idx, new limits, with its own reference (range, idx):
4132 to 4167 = 4143.65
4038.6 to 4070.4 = 4045.60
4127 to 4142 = 4128.41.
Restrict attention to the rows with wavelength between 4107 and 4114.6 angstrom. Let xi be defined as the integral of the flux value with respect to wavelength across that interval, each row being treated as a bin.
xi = 355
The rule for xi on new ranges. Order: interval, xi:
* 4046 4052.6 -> 336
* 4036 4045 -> 448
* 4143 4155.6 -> 625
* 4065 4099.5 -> 1650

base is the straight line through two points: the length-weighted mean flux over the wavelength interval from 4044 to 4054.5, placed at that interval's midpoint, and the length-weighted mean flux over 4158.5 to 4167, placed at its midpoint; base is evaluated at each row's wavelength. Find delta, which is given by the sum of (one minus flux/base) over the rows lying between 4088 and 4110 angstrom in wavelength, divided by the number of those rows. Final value 0.152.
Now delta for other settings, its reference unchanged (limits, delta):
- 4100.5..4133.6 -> 0.086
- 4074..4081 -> 0.018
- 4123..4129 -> 0.028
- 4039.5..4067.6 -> 0.016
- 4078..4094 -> 0.013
